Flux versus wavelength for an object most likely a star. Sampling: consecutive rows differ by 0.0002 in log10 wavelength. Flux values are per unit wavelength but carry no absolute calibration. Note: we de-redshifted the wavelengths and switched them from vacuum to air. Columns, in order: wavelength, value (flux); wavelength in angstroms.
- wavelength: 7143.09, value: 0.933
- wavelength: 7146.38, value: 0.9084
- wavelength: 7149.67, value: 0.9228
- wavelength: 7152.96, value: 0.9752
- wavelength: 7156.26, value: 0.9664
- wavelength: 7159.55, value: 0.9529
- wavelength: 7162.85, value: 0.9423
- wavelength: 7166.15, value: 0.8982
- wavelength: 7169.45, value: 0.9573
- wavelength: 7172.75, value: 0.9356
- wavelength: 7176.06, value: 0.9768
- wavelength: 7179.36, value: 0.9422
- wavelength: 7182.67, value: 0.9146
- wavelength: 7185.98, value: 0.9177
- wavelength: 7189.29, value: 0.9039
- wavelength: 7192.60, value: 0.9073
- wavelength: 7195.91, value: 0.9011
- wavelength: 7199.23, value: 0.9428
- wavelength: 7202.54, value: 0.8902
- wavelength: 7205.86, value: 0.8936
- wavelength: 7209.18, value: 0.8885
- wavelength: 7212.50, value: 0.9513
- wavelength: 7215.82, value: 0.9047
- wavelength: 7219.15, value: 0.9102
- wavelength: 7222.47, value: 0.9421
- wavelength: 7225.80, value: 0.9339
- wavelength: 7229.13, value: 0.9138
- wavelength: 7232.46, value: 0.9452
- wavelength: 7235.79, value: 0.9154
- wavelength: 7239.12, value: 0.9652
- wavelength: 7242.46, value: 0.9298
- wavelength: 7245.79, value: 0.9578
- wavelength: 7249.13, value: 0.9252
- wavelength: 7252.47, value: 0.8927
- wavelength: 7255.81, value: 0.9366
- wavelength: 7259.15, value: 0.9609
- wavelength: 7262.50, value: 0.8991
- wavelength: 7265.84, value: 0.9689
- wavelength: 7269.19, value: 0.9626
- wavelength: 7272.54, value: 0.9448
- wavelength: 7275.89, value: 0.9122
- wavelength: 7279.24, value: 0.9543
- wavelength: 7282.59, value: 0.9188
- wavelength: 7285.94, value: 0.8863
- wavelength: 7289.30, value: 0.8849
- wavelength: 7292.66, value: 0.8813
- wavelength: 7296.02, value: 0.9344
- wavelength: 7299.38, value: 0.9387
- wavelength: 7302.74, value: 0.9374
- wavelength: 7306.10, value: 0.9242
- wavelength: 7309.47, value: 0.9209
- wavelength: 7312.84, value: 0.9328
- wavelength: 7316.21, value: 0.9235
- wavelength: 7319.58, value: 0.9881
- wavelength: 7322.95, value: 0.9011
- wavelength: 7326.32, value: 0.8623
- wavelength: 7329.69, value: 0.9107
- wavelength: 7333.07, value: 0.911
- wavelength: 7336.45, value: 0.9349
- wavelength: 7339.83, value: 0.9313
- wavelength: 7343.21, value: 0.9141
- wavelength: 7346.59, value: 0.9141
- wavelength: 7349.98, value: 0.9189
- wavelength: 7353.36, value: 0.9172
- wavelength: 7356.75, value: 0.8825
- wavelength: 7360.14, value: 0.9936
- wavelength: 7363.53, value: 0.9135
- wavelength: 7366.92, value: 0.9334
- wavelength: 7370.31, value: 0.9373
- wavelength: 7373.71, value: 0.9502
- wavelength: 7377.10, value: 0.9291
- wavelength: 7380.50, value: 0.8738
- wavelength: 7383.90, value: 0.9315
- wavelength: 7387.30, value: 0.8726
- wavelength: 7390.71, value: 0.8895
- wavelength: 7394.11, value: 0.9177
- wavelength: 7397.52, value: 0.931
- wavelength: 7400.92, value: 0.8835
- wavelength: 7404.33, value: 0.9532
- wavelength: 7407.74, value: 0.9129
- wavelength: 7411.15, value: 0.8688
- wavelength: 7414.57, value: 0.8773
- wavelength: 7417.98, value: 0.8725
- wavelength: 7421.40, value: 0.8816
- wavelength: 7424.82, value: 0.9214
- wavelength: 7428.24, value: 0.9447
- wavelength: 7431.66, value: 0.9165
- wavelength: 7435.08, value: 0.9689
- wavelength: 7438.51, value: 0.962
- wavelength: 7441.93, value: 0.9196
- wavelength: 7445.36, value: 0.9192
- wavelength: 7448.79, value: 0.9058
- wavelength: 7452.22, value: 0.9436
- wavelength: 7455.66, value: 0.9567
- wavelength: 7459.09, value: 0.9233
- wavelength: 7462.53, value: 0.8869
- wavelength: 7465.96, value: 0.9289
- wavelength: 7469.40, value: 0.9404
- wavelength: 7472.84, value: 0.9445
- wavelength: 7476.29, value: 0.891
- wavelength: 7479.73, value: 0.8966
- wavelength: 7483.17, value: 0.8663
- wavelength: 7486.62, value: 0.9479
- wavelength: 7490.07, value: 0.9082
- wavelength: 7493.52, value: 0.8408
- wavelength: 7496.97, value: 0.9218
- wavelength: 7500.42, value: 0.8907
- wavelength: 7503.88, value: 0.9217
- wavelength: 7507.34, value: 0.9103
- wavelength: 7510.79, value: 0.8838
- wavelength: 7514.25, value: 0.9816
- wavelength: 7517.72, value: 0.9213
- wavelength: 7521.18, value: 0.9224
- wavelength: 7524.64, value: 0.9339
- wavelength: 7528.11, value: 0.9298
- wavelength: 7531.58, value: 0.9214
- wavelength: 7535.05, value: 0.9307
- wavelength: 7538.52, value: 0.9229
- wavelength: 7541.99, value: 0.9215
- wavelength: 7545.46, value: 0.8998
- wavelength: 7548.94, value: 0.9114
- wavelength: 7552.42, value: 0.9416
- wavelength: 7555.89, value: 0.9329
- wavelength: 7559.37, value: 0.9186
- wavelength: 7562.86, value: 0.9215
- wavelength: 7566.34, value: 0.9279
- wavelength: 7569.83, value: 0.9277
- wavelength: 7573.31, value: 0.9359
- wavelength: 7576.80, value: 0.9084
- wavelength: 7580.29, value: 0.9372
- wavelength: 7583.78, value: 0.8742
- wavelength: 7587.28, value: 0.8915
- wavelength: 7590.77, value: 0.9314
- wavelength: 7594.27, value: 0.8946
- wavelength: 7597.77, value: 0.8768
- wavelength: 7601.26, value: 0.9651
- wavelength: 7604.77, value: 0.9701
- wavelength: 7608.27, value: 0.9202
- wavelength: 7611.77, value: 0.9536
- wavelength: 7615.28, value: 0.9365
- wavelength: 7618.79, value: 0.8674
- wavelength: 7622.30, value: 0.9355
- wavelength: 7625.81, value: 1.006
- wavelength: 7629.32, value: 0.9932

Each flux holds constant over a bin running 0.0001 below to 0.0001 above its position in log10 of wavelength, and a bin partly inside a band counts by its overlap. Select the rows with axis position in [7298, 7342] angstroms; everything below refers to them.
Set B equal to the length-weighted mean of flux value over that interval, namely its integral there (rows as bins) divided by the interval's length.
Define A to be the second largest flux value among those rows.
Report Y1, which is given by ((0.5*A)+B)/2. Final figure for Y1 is 0.6968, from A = 0.9387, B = 0.924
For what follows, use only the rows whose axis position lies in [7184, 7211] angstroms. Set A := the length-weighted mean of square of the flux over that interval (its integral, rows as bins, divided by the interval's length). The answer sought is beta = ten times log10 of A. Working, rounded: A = 0.821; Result -0.86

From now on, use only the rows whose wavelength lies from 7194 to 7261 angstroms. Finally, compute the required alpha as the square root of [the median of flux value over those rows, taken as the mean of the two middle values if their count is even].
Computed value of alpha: 0.963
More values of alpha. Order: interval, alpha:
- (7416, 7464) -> 0.959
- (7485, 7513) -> 0.954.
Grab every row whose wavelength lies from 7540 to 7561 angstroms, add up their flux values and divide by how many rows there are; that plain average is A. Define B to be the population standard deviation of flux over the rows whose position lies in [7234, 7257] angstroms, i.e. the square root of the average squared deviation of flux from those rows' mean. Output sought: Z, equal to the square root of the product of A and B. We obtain 0.145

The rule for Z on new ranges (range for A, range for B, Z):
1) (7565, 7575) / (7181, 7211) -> 0.122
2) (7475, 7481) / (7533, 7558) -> 0.108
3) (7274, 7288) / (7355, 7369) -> 0.193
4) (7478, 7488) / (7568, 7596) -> 0.142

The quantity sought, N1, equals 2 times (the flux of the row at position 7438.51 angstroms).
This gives 1.92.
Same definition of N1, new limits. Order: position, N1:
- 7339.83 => 1.86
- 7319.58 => 1.98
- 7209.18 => 1.78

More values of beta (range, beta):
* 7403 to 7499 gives -0.77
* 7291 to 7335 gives -0.71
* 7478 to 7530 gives -0.80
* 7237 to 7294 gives -0.64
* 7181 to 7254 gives -0.72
